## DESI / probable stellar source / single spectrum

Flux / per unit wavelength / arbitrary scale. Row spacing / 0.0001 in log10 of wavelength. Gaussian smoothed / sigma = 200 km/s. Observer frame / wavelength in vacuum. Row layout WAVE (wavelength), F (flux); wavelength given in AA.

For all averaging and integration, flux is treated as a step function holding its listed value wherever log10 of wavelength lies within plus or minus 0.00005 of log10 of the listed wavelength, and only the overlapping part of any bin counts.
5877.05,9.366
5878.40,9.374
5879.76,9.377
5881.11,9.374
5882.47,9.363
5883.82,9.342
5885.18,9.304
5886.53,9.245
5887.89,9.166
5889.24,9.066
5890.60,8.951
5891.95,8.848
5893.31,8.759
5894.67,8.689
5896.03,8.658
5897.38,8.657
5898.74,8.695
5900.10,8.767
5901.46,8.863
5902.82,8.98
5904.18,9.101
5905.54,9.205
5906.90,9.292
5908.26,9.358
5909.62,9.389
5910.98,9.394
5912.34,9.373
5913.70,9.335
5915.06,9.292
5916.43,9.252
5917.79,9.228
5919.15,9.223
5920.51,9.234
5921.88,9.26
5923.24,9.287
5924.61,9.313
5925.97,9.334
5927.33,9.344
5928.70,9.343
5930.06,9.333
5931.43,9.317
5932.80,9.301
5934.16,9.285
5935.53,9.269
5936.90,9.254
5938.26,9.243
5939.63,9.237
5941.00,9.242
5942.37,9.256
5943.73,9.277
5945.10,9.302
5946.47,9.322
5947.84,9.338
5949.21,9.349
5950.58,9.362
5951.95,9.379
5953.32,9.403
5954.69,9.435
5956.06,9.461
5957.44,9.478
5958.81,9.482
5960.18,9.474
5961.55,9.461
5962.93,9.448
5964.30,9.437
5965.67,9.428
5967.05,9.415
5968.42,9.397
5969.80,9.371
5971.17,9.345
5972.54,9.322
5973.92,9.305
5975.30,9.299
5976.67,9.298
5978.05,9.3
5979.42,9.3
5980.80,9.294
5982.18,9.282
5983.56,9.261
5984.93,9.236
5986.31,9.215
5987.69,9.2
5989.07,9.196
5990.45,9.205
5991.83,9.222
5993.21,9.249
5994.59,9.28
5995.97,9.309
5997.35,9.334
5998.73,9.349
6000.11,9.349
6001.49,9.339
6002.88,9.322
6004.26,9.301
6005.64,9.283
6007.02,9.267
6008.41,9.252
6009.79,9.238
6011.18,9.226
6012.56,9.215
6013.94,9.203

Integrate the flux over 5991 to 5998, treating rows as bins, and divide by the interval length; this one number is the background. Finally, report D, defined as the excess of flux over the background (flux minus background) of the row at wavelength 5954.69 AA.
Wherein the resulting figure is 0.16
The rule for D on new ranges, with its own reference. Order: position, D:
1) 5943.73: 0.00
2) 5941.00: -0.04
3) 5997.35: 0.06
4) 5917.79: -0.05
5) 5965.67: 0.15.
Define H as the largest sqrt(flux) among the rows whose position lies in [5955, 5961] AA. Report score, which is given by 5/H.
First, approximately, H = 3.08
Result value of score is 1.624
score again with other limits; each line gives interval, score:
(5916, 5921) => 1.644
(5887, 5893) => 1.652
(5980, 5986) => 1.640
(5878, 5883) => 1.633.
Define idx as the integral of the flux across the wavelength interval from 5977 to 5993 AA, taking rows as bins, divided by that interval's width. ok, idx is 9.25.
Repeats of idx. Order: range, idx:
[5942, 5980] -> 9.38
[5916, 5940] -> 9.28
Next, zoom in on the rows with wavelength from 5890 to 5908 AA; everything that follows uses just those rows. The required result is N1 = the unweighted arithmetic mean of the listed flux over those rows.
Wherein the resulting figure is 8.88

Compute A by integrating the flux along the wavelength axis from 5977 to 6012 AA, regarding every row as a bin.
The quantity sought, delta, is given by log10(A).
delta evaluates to 2.511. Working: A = 325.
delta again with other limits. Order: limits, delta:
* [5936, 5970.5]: 2.510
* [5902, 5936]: 2.499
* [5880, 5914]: 2.490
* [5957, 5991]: 2.502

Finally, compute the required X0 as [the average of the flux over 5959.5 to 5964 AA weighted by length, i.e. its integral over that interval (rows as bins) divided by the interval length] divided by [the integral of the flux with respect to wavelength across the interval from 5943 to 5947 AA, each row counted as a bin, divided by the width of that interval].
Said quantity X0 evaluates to 1.02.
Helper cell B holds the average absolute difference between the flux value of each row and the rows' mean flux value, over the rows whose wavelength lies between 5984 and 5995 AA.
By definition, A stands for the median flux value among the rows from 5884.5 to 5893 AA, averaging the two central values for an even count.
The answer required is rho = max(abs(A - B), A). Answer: 9.12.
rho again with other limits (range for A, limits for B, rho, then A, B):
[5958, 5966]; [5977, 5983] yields 9.45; 9.45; 0.006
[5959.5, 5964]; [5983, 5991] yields 9.46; 9.46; 0.020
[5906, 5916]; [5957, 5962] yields 9.36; 9.36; 0.006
